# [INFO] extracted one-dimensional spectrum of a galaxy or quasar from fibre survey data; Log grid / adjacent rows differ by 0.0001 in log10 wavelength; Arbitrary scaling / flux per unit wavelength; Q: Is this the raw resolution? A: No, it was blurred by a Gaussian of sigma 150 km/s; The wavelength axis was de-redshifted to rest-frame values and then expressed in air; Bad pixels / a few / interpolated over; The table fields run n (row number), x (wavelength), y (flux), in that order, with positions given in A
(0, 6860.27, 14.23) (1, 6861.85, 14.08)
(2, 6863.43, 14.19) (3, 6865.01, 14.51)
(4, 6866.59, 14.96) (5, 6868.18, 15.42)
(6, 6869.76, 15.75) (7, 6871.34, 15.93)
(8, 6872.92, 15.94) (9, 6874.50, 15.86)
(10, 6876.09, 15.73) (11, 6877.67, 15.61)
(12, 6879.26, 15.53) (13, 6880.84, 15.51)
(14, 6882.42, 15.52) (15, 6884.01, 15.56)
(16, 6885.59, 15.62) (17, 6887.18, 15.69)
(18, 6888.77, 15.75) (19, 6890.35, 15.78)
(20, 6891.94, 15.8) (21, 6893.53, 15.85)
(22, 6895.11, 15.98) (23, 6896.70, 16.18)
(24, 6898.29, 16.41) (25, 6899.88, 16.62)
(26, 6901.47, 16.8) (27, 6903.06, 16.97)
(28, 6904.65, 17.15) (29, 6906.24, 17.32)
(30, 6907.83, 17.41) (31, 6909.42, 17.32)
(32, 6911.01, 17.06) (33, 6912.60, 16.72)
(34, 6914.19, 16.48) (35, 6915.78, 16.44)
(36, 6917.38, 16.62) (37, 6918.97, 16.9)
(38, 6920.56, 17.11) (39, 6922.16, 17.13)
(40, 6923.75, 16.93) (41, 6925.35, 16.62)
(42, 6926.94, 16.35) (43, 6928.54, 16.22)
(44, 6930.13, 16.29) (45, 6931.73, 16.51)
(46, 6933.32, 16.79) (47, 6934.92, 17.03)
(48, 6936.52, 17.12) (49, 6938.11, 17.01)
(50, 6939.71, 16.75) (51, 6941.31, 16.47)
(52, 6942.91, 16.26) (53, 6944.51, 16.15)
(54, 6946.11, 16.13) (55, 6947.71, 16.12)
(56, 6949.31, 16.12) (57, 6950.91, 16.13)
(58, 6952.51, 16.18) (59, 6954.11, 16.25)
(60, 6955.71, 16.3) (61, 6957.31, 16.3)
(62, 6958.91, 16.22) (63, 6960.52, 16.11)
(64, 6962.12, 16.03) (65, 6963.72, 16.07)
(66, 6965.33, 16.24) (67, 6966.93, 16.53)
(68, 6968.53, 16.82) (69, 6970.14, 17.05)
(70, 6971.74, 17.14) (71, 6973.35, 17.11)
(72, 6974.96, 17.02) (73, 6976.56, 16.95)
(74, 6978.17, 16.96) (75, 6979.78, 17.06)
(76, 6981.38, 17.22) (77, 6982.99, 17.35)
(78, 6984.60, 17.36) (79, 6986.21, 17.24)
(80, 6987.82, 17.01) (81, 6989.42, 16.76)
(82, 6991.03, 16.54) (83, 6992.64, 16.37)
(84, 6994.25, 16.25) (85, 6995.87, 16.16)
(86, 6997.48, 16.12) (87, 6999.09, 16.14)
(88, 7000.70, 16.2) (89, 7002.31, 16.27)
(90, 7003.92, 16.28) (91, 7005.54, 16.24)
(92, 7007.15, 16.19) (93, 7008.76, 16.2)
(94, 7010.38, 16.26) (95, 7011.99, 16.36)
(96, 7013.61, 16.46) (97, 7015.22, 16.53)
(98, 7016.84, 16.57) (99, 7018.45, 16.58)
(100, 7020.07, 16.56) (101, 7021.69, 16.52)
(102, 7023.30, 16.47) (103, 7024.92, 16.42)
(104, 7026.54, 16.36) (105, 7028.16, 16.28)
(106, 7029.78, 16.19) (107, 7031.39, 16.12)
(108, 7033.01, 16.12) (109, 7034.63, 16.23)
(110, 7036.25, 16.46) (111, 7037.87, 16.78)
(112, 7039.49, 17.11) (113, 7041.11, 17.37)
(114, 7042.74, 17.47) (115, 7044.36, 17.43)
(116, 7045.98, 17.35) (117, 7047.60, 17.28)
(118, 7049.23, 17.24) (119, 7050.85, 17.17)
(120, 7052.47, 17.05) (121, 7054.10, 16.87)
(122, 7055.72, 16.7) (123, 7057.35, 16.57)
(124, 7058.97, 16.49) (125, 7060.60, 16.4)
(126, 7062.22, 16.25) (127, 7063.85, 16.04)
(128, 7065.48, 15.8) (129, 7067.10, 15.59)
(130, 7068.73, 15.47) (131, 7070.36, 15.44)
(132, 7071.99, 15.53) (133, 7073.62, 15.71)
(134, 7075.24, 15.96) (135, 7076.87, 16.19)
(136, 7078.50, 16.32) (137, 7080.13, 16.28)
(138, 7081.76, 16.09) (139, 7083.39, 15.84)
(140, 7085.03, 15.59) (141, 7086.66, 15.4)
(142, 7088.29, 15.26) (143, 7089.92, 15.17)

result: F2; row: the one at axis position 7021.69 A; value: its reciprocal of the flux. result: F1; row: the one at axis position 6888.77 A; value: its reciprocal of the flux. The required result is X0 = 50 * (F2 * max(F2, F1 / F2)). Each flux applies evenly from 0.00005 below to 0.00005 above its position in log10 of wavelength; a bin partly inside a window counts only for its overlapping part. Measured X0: 3.17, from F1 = 0.0635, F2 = 0.0605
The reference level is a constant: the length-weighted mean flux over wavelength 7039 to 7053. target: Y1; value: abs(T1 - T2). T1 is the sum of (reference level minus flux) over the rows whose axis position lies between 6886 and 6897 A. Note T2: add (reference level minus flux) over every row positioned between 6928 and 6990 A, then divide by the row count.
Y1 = 9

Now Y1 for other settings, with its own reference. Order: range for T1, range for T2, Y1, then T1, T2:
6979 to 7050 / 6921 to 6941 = 28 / 29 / 0.55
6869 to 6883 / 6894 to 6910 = 14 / 14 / 0.47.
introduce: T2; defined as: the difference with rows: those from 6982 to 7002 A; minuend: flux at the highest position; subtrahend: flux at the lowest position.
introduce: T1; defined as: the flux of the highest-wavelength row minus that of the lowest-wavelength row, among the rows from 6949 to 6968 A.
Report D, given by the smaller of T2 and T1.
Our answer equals -1.15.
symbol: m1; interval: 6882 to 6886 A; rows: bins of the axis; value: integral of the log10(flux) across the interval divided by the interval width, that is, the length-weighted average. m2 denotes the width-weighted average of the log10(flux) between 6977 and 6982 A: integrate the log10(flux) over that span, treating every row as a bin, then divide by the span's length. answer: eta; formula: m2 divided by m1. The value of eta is 1.034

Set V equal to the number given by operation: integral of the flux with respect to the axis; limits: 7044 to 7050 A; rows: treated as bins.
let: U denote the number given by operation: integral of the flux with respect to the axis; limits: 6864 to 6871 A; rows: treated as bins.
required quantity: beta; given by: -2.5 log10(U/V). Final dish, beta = -0.02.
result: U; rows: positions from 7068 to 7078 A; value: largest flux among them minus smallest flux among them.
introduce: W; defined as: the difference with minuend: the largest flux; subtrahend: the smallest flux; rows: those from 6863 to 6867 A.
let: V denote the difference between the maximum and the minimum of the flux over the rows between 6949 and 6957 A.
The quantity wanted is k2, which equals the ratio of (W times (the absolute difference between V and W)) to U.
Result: 0.61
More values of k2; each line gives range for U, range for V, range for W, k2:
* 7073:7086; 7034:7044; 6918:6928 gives 0.49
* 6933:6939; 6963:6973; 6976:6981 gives 0.32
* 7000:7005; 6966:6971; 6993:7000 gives 0.63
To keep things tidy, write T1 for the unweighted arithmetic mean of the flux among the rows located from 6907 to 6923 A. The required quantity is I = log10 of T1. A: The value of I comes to 1.23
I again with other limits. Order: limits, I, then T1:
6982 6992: 1.23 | 17.0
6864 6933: 1.21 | 16.2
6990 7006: 1.21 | 16.3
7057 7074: 1.20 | 15.9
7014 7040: 1.22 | 16.5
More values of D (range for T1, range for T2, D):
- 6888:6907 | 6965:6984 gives 1.11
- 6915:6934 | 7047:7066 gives -1.48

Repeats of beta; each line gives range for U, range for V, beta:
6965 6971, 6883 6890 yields 0.10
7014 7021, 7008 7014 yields -0.18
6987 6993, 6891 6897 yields -0.05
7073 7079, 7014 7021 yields 0.20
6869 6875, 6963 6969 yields 0.03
